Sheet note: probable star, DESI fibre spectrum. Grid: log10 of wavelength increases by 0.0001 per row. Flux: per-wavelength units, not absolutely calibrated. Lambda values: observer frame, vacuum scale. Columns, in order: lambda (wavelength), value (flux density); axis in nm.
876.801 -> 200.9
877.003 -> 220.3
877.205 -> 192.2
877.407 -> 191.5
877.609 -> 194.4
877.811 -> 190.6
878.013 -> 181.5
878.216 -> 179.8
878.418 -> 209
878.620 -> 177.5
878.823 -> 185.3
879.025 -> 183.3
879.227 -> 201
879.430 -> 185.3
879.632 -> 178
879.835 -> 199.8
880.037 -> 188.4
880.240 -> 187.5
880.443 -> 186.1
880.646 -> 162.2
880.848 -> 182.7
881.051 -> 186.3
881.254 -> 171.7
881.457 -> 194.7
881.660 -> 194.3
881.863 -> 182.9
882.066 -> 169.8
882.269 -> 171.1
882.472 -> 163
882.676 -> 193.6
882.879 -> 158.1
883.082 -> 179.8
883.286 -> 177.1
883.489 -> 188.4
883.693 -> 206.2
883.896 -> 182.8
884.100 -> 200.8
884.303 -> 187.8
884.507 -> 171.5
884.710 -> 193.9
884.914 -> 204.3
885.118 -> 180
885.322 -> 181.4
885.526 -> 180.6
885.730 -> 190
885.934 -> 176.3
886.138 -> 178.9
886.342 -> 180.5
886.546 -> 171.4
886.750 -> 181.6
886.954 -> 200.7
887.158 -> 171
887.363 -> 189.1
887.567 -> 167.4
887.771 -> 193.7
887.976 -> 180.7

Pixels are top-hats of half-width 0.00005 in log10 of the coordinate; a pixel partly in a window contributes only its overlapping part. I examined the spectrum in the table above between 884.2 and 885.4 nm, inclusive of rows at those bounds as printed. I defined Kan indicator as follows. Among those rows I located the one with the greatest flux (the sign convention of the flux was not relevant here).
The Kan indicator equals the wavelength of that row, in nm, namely 884.914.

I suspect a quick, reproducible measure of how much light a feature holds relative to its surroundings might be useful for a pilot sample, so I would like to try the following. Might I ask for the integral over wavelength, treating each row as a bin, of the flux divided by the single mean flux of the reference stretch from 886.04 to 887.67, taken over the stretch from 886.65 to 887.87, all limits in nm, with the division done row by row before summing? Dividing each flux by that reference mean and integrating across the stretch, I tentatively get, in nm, 1.25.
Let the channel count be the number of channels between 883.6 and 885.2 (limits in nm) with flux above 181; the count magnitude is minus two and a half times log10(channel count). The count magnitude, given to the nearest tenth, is -1.9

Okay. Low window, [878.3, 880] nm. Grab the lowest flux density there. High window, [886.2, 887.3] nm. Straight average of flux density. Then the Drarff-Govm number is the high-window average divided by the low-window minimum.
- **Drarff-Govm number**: 1.02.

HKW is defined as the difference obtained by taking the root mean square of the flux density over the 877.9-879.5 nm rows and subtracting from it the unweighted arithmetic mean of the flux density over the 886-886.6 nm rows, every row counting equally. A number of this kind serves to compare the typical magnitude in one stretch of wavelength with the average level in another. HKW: 11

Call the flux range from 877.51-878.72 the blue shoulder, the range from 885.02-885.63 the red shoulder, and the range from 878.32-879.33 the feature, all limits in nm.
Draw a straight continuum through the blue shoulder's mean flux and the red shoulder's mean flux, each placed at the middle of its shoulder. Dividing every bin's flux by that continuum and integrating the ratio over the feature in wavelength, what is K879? 1.03 nm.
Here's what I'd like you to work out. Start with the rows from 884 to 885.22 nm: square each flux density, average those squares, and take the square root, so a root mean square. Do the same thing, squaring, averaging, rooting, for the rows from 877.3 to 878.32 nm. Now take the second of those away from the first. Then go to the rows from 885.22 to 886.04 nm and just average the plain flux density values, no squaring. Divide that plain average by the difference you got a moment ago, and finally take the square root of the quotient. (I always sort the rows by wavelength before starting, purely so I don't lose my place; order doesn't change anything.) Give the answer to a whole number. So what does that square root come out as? 9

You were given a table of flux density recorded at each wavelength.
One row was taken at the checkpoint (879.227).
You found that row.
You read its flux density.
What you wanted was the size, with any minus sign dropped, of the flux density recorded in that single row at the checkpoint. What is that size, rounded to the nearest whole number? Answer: 201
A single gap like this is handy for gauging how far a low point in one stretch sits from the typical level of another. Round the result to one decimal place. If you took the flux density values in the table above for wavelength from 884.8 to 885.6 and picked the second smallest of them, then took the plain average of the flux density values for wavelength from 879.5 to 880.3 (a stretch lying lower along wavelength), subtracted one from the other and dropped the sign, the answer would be 7.8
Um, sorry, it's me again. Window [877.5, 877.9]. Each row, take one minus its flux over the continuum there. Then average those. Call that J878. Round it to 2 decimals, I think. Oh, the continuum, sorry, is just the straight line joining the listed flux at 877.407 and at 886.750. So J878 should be -0.01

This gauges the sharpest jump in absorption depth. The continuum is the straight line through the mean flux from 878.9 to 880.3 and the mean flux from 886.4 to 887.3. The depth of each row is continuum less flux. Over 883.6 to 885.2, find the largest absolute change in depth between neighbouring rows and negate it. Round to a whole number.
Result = -24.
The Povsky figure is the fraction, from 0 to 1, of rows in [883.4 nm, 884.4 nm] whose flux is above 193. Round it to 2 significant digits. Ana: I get 0.40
